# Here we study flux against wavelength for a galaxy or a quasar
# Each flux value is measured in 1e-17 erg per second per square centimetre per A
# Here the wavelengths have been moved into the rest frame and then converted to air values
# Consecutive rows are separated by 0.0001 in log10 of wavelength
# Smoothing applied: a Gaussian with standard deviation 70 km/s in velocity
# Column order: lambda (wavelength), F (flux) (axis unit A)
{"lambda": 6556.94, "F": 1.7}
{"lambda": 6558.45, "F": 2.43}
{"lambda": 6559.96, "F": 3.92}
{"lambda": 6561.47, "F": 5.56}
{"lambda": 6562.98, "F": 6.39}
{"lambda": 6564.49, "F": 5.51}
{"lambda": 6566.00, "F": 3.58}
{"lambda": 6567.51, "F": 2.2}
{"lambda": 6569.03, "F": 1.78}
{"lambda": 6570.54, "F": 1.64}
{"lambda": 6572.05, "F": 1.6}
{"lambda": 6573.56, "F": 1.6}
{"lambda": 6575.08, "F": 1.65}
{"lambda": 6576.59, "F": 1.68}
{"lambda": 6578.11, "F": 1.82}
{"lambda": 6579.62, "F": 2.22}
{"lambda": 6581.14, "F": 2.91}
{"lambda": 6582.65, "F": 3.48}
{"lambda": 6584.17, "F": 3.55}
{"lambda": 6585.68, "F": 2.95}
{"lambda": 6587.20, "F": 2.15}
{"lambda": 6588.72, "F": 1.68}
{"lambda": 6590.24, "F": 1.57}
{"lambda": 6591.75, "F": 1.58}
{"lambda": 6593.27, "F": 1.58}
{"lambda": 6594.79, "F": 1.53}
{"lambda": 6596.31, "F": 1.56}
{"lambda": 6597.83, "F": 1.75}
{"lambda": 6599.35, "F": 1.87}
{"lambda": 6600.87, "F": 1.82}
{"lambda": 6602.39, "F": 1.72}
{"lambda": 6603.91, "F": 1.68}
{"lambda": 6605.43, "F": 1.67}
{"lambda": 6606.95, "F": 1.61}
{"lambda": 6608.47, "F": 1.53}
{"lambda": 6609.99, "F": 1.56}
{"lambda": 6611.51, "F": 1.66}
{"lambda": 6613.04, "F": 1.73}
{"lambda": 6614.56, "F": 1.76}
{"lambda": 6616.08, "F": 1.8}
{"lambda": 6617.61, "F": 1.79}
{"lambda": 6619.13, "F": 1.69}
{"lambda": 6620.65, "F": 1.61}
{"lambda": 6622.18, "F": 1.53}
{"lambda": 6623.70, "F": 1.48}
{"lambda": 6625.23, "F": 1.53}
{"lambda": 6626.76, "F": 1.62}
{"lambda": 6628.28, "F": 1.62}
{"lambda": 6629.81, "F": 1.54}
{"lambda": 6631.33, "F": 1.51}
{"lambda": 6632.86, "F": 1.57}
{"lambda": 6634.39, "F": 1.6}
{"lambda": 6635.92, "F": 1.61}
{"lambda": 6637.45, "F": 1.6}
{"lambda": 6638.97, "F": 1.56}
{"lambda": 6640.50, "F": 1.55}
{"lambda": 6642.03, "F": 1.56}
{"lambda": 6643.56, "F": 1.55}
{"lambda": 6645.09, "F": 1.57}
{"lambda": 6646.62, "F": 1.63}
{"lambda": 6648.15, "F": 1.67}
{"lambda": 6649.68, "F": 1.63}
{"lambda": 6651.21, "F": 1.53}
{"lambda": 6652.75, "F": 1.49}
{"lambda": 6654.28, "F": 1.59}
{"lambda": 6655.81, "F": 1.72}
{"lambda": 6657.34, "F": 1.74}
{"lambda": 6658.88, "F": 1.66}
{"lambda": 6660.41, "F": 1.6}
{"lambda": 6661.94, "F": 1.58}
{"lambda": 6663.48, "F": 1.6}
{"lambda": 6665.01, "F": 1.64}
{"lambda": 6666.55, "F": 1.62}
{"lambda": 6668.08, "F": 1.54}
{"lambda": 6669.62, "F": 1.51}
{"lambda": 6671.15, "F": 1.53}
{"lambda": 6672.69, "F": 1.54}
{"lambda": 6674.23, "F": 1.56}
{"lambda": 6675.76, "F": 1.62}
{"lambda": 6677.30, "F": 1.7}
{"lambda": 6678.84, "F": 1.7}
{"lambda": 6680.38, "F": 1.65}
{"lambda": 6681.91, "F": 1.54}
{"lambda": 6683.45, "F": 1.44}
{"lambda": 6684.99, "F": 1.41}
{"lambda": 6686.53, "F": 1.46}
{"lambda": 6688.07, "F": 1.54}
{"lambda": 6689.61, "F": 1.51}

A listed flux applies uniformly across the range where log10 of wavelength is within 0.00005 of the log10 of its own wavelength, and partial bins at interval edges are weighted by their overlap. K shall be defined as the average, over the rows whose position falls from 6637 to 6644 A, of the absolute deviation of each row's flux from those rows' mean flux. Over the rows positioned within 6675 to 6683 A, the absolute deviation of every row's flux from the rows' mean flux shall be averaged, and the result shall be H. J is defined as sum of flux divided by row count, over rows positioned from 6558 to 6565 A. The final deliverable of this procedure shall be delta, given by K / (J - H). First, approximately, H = 0.050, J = 4.8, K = 0.014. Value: 0.00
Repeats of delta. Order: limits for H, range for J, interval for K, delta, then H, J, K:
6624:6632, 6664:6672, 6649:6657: 0.04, 0.045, 1.6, 0.066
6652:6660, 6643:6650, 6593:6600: 0.08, 0.080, 1.6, 0.122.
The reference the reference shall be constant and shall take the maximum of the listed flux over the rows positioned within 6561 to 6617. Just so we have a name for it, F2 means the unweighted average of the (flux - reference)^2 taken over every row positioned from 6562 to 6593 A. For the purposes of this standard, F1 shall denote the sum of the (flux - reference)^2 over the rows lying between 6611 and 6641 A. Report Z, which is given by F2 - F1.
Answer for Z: -439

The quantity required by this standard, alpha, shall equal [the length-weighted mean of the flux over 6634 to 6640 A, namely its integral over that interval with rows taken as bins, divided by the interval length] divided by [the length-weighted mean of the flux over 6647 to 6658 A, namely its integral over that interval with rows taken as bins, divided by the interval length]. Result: 0.98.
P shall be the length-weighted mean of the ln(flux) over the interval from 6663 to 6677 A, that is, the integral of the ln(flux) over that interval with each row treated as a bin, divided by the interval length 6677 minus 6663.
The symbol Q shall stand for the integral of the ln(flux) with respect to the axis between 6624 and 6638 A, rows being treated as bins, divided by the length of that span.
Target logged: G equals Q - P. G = 0.00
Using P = 0.46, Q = 0.453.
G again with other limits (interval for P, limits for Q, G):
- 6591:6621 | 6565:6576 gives 0.16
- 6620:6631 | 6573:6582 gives 0.23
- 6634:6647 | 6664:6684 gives 0.00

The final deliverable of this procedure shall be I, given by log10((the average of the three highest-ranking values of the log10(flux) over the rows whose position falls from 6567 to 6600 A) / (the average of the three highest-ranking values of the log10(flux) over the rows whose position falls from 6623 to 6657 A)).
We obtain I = 0.37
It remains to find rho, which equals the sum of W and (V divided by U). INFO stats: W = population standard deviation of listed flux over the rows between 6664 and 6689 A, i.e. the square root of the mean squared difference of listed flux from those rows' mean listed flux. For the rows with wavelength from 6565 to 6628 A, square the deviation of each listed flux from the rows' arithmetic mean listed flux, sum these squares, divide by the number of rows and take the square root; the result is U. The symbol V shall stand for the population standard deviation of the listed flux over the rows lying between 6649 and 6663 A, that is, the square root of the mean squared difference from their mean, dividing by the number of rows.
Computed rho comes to 0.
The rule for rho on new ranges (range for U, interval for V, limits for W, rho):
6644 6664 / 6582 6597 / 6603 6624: 12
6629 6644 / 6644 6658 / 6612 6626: 3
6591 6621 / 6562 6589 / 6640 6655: 14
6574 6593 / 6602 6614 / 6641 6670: 0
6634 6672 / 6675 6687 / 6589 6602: 2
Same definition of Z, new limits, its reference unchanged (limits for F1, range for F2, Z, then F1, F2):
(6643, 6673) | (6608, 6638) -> -437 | 460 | 22.8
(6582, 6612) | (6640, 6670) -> -383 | 406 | 23.0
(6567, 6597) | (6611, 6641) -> -364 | 387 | 22.8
